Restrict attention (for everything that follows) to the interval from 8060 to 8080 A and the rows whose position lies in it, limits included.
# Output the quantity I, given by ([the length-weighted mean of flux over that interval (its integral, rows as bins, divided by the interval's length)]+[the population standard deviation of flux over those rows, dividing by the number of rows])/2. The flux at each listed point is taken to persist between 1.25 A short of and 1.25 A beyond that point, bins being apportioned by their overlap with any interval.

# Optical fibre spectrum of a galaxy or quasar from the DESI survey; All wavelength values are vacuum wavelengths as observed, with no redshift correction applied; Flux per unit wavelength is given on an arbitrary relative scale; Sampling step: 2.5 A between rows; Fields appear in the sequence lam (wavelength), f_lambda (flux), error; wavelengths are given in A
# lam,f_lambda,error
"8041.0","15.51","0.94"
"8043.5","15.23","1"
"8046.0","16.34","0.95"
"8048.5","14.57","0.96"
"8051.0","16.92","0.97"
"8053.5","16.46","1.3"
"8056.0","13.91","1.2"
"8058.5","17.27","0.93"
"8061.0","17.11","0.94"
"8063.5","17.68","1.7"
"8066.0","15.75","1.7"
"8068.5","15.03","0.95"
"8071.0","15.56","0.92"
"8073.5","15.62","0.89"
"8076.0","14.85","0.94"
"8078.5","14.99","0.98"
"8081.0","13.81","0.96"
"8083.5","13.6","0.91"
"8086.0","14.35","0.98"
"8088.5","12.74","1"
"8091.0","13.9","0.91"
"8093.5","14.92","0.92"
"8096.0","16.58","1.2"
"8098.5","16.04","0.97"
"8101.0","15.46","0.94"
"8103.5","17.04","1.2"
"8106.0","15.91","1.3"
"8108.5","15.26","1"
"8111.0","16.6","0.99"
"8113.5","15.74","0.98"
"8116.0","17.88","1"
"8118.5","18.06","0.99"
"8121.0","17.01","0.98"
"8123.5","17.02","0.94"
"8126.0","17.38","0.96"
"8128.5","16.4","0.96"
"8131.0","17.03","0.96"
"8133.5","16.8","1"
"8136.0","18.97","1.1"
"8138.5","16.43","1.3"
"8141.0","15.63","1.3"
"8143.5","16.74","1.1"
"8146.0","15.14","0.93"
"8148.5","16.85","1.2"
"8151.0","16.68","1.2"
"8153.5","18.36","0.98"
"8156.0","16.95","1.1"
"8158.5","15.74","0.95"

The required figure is 8.4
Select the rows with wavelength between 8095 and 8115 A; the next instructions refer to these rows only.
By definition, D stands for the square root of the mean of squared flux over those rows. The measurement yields 16.1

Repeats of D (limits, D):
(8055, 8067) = 16.4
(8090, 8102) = 15.4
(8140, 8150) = 16.1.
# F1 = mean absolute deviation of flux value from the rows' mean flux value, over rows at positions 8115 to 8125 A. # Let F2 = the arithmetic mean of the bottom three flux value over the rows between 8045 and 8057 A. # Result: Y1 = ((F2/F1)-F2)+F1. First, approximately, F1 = 0.48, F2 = 14.9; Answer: 17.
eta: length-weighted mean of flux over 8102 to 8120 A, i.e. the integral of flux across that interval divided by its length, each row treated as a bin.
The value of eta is 16.6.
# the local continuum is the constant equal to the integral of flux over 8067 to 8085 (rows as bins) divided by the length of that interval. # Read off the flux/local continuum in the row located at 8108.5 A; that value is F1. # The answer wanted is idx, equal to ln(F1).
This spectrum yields 0.03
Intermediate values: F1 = 1.032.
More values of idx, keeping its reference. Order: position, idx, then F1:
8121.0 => 0.14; 1.150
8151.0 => 0.12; 1.128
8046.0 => 0.10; 1.105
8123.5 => 0.14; 1.151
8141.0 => 0.06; 1.057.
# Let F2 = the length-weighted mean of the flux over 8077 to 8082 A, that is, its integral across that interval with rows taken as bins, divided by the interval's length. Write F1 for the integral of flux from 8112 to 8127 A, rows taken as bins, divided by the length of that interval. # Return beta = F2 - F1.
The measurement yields -2.7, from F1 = 17.2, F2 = 14.5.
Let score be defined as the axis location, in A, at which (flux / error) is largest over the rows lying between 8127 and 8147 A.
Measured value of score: 8131.0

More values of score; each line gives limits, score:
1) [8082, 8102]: 8098.5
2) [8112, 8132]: 8118.5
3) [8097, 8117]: 8116.0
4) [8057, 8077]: 8058.5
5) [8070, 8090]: 8073.5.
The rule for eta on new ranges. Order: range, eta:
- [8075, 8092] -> 14.0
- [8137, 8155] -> 16.6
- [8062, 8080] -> 15.6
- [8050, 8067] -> 16.4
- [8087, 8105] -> 15.2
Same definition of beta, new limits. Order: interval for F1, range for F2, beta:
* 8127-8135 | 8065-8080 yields -1.6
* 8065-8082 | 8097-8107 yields 1.0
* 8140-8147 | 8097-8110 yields 0.1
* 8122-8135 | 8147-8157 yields 0.2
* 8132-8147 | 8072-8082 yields -1.8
